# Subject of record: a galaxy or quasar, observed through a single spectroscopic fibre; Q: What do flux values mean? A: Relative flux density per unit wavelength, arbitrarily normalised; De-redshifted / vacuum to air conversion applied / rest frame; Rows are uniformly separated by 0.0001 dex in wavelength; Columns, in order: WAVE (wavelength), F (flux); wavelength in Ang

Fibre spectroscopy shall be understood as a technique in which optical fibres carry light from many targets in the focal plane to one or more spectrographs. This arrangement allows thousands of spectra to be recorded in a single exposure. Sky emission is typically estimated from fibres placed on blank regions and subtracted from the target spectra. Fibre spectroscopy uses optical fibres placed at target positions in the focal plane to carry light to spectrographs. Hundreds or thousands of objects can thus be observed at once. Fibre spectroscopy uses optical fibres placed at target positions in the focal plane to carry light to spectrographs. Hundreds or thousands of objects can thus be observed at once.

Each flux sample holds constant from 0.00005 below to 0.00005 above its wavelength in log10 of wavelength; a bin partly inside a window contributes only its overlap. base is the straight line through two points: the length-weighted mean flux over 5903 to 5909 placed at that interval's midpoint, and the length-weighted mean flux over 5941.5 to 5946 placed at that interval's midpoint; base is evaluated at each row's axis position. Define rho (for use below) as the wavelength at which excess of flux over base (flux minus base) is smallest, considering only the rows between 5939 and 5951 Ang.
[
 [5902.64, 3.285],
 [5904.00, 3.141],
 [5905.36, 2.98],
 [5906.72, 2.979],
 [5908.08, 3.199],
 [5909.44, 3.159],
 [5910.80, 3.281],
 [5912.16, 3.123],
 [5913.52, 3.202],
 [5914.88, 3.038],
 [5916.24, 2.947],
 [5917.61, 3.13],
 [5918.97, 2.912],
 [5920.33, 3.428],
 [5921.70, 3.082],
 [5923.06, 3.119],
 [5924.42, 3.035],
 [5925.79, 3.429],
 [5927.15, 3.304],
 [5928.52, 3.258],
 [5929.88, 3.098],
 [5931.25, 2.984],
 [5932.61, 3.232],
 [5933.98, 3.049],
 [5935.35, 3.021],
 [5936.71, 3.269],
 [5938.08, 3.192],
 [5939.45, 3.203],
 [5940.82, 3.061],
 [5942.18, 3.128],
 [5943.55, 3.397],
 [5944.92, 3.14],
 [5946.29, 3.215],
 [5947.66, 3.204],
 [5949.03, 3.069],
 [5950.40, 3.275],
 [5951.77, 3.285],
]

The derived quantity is 5949.03 Ang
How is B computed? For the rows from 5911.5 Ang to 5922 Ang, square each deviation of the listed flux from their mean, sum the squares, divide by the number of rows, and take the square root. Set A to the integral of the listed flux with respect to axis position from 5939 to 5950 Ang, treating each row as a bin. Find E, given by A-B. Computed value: 34.8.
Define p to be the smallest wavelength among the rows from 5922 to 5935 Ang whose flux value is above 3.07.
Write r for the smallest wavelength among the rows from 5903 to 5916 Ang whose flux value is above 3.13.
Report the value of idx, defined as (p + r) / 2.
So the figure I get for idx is 5913.5 Ang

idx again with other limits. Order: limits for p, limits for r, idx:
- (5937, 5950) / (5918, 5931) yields 5929.2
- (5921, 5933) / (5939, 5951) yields 5930.6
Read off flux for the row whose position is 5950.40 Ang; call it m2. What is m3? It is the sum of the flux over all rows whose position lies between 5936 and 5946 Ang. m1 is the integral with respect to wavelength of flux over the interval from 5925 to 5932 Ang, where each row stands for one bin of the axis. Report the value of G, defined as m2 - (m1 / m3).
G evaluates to 2.3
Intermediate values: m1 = 22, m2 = 3.275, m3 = 22.4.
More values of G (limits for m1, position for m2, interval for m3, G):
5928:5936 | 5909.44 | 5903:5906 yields -0.9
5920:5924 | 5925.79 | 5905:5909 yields 2.0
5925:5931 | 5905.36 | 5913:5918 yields 1.4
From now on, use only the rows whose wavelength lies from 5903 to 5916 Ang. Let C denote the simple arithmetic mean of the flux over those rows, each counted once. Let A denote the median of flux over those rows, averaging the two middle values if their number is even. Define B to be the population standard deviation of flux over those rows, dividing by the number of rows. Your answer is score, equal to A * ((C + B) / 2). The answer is 5.06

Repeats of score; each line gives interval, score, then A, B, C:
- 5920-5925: 5.15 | 3.10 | 0.154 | 3.17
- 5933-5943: 5.03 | 3.13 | 0.086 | 3.13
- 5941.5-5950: 5.23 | 3.17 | 0.104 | 3.19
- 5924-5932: 5.31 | 3.18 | 0.158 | 3.18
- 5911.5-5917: 4.89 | 3.08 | 0.095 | 3.08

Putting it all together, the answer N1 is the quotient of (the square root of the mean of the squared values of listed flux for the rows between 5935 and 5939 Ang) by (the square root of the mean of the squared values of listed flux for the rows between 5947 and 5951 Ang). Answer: 0.993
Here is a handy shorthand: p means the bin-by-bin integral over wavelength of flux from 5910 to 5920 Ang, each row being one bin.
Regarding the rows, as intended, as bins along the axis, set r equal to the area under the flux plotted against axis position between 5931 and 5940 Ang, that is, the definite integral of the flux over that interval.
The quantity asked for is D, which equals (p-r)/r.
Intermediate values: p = 31.0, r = 28.3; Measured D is 0.10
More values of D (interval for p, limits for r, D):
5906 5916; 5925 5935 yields -0.02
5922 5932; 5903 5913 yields 0.01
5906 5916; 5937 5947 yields -0.02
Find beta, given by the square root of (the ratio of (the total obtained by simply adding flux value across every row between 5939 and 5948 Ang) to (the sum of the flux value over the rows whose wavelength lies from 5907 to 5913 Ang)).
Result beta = 1.32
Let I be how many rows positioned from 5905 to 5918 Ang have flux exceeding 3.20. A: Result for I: 2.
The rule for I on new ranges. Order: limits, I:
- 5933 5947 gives 4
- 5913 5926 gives 3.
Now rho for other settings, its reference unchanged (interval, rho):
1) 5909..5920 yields 5918.97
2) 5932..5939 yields 5935.35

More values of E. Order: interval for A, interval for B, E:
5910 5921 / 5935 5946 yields 34.4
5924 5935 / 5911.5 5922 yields 34.7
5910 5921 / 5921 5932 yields 34.3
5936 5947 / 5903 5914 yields 35.1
